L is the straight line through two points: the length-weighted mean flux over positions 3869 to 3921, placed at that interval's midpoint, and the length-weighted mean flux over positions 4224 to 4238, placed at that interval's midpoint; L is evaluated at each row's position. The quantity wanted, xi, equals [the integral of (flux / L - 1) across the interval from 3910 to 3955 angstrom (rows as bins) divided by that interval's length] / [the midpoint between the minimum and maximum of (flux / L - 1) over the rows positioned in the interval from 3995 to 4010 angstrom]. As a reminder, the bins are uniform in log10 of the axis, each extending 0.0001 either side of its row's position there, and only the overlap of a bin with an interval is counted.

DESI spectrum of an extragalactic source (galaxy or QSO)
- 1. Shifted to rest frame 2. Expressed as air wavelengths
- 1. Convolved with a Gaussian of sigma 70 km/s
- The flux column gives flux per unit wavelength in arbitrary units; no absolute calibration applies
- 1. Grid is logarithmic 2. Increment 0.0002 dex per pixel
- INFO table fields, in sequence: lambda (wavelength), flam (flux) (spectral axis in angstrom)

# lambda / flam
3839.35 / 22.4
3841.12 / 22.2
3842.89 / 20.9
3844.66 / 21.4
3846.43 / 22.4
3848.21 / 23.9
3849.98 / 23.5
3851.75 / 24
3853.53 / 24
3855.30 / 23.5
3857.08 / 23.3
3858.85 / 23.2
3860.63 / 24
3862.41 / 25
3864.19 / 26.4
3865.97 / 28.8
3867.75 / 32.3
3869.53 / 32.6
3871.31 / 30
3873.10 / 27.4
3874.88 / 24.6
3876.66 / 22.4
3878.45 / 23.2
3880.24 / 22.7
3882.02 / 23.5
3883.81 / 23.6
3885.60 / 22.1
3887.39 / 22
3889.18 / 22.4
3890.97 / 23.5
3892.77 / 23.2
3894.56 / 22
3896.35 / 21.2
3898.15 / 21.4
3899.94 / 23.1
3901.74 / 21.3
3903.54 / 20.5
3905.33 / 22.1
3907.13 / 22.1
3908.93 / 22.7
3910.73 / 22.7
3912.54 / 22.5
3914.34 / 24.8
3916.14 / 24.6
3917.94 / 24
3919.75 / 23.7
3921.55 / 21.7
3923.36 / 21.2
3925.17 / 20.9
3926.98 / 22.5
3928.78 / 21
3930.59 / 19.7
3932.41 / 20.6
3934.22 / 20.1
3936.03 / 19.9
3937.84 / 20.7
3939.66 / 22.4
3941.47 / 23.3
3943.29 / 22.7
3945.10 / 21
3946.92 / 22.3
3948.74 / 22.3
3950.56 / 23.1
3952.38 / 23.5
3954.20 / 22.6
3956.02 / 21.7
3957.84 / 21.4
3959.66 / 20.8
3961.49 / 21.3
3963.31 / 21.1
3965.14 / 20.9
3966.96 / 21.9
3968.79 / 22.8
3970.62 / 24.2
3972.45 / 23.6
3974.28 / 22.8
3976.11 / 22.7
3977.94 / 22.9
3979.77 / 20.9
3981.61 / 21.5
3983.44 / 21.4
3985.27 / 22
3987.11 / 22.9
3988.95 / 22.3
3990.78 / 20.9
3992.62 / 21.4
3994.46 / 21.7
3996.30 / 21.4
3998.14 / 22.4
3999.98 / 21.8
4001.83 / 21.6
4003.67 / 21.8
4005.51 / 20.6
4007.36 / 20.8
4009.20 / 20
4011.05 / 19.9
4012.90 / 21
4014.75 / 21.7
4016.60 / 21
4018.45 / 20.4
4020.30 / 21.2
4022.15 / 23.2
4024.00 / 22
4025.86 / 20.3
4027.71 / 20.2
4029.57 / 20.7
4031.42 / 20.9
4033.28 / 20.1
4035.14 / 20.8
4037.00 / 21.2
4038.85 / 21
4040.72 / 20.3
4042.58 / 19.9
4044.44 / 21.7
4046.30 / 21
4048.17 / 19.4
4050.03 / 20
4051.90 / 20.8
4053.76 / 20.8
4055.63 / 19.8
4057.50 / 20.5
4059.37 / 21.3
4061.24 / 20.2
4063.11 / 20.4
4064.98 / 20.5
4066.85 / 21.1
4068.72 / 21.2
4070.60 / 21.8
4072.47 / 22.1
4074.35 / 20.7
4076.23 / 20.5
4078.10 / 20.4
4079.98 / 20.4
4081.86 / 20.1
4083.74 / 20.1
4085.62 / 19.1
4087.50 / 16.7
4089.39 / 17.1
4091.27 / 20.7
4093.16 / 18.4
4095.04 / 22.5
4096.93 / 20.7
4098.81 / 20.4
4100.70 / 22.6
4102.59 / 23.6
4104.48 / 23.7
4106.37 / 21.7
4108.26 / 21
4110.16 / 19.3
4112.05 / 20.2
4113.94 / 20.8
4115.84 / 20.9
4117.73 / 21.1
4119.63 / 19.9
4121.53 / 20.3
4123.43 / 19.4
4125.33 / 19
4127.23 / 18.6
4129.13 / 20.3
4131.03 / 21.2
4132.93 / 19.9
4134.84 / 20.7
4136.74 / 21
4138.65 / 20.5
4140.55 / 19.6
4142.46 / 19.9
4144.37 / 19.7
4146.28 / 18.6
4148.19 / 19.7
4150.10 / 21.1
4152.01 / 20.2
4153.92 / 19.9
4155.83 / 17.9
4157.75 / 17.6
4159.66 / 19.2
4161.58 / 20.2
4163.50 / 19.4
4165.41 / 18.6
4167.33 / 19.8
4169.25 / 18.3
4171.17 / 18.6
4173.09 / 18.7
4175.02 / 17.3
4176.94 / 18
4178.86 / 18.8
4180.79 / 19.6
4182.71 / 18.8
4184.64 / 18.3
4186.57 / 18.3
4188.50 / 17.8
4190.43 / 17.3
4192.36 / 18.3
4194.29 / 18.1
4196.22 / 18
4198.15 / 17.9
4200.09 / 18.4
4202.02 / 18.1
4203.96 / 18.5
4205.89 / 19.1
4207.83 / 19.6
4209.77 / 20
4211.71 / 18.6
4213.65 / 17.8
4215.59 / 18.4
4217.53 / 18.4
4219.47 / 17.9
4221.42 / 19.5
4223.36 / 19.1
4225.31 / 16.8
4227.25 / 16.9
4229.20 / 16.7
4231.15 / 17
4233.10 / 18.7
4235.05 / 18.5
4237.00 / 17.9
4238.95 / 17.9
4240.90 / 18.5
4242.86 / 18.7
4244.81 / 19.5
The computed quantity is 1.8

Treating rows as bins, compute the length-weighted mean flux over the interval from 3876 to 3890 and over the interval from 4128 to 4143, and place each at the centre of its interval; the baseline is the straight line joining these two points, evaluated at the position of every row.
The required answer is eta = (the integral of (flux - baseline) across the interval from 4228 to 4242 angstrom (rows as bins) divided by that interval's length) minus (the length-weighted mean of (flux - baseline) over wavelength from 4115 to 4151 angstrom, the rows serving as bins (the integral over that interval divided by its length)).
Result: -1.2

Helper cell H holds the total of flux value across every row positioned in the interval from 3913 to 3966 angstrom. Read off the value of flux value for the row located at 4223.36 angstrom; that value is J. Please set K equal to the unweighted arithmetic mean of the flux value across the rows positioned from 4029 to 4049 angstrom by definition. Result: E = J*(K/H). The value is 0.6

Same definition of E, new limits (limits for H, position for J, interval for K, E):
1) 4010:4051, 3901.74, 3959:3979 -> 1.0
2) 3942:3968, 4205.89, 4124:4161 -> 1.2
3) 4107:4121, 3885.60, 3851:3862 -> 3.7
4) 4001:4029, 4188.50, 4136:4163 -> 1.1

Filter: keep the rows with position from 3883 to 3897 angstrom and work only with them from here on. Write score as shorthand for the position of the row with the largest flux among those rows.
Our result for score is 3883.81 angstrom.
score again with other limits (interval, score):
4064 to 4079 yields 4072.47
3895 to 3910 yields 3899.94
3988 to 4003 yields 3998.14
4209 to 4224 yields 4209.77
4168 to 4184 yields 4180.79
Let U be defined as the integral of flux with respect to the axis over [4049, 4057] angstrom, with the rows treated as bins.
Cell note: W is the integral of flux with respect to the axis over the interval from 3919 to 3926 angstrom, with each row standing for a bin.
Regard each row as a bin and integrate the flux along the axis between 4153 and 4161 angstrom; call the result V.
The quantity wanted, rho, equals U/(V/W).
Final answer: 166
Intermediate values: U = 163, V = 150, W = 153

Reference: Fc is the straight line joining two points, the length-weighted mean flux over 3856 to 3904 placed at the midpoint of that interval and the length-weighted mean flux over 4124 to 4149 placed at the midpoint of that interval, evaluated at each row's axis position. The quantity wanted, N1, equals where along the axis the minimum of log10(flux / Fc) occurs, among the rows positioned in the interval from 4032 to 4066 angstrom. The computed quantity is 4048.17 angstrom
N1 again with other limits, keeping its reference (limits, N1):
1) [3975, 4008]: 3979.77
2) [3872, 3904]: 3903.54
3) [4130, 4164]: 4157.75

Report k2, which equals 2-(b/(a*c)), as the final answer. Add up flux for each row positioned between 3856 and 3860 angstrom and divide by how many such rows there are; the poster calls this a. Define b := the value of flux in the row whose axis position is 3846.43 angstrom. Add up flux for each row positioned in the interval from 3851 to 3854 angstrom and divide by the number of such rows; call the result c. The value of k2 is 1.96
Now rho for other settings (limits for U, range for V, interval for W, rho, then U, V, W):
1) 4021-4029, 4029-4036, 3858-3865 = 204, 171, 144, 172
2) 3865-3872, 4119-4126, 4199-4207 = 233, 216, 138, 148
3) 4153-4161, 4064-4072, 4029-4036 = 127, 150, 170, 144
